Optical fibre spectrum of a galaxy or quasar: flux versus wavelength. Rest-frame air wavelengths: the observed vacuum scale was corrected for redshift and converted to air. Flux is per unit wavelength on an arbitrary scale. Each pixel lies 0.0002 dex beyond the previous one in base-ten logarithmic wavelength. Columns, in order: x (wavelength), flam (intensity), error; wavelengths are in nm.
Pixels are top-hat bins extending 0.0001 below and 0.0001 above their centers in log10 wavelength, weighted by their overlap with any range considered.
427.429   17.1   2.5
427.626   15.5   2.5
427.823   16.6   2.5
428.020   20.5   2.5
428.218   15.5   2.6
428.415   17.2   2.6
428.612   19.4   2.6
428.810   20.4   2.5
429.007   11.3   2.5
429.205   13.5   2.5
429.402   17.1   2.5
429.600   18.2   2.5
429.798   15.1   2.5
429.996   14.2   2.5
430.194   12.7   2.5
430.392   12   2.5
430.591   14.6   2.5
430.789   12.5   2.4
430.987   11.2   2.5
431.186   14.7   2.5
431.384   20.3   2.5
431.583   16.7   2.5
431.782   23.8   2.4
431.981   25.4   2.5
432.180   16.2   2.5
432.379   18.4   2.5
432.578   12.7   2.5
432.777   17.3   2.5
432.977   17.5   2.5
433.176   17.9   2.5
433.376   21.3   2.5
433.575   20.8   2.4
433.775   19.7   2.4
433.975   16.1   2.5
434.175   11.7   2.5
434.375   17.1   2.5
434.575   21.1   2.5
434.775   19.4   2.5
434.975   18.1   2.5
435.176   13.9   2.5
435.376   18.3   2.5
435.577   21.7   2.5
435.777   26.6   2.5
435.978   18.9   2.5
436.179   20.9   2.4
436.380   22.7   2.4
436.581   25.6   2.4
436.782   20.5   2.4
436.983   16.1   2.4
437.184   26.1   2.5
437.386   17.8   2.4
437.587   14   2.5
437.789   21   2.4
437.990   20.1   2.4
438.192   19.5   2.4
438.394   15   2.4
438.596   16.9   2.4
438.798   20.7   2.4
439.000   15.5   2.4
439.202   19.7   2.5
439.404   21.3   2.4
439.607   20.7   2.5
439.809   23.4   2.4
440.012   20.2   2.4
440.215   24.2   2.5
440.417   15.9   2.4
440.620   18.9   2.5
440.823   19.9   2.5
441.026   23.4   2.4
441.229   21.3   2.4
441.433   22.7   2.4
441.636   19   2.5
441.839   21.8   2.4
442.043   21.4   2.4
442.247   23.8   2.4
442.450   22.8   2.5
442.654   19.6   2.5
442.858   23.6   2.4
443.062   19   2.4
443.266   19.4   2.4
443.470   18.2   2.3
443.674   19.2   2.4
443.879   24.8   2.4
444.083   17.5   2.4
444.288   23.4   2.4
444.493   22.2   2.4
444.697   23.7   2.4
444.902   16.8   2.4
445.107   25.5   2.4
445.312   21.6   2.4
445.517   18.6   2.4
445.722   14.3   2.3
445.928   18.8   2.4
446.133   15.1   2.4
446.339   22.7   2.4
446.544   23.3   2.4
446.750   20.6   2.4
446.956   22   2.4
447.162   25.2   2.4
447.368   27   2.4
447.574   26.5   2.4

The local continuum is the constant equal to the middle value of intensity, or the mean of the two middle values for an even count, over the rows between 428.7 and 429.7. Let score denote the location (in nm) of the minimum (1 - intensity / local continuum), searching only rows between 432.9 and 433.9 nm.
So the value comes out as 433.376 nm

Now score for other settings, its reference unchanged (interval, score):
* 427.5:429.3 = 428.020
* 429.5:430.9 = 429.600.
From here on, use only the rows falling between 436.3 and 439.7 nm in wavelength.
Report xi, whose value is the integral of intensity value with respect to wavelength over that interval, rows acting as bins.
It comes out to 67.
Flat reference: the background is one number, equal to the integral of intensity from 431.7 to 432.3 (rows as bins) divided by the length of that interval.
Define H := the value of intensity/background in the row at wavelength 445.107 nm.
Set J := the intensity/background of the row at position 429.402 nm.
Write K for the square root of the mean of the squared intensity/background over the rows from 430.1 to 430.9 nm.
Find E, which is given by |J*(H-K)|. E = 0.5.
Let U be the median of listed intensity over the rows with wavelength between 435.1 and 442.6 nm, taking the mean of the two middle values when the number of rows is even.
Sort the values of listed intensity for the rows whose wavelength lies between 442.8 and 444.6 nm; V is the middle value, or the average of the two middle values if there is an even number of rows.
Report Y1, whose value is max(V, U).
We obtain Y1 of 20.7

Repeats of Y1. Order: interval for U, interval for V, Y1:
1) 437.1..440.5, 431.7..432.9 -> 20.1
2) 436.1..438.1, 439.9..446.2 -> 20.7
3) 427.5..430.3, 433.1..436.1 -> 18.9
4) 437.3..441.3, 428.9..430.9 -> 20.0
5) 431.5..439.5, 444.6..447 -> 21.1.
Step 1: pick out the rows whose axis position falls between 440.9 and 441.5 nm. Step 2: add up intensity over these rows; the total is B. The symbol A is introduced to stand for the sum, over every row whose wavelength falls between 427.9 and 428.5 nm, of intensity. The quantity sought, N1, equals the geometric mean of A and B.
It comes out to 59.9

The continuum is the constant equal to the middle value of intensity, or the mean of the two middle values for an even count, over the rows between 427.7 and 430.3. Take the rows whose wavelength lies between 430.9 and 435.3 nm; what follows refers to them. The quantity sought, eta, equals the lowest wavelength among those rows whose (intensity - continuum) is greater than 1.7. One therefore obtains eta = 431.384 nm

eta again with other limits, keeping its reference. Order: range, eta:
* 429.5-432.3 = 431.384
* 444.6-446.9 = 444.697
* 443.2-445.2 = 443.266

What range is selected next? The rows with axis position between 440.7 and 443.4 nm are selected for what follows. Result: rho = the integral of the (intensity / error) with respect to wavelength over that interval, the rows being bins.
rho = 24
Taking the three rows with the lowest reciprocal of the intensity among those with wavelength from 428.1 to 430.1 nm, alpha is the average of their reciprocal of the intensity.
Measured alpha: 0.0518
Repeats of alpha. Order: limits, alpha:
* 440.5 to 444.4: 0.0416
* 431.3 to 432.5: 0.0435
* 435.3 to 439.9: 0.0383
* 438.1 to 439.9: 0.0460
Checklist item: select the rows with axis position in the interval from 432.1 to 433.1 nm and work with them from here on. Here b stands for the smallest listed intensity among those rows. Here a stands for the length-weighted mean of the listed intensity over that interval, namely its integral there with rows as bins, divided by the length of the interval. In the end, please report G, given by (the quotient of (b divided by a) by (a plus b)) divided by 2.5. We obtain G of 0.0106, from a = 16.5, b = 12.7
